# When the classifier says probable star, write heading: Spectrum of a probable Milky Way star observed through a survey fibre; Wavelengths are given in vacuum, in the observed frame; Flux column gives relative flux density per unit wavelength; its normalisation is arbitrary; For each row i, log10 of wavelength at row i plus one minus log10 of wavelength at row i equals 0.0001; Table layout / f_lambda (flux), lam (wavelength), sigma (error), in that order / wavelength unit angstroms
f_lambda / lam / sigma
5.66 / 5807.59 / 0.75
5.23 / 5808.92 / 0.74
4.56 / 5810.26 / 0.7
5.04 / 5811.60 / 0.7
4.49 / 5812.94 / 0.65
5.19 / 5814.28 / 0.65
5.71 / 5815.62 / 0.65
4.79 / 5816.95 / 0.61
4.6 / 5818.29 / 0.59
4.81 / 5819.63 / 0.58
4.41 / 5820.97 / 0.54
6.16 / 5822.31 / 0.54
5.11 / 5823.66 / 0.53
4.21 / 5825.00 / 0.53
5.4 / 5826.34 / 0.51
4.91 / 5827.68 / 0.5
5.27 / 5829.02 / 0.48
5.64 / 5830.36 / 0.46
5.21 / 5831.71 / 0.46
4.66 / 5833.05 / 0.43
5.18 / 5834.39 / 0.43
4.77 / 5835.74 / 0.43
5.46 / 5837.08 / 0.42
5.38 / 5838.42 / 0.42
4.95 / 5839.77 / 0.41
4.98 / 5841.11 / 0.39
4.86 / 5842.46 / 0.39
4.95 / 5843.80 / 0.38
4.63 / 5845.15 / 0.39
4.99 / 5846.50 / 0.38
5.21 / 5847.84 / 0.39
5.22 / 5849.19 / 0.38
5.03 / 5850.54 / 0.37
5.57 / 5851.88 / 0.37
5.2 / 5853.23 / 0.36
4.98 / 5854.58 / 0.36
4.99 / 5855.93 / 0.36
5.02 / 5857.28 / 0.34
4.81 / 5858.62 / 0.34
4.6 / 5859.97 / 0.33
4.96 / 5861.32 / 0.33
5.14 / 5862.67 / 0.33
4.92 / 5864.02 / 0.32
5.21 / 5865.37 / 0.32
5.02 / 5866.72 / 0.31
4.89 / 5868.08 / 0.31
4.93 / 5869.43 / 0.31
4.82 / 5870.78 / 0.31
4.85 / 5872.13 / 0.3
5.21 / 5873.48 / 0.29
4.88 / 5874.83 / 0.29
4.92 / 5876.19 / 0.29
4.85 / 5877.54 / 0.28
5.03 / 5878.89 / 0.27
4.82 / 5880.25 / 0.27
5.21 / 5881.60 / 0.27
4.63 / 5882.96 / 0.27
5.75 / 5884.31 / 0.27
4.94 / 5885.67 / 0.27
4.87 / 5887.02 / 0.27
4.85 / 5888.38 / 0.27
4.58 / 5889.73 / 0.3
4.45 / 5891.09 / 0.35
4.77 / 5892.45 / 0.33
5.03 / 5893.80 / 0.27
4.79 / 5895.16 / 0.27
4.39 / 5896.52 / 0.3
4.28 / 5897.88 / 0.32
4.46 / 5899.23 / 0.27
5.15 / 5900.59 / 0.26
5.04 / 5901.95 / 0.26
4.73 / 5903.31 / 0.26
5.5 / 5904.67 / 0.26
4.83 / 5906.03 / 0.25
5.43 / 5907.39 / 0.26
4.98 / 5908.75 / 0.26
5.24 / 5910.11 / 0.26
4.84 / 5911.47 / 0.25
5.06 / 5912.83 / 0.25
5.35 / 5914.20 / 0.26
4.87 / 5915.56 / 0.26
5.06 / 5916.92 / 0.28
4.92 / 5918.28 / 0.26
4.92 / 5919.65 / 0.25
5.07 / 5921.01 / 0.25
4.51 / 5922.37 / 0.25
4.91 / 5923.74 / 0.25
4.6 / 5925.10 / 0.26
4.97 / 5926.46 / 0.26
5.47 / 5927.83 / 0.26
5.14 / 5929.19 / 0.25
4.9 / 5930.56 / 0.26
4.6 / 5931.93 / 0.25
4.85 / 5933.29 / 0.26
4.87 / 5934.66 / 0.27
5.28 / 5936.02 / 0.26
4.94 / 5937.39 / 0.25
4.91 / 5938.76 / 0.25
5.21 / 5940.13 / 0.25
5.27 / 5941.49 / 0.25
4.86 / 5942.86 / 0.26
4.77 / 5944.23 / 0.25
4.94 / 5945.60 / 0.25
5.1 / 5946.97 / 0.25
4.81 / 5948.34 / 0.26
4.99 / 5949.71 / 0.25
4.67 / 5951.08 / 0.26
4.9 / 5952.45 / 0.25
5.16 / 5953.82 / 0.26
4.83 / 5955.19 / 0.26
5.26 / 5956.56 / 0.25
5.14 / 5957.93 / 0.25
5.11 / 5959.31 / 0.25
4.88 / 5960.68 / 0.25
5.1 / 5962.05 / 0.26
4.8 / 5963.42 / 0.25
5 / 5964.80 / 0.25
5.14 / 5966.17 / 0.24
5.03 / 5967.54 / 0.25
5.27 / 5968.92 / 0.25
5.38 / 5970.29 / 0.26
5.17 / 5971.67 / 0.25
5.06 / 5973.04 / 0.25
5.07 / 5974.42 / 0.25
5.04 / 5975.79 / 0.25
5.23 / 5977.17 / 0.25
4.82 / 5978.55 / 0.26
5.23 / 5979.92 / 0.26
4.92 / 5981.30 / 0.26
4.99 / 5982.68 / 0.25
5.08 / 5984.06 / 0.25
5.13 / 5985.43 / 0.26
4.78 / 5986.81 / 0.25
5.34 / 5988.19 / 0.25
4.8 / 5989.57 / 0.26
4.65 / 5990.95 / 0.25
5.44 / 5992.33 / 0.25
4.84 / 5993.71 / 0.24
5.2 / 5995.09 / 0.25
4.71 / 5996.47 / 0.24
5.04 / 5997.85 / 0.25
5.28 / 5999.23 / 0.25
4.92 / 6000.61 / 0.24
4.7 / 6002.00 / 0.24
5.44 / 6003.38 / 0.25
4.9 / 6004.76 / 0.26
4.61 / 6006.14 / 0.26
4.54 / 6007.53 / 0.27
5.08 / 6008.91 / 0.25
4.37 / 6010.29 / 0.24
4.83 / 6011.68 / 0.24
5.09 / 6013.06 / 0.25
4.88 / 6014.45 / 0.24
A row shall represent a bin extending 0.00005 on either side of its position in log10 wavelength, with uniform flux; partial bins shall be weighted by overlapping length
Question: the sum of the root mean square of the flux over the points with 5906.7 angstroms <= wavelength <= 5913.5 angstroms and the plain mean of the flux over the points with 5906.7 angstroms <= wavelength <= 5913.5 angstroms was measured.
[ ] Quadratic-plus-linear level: 10.2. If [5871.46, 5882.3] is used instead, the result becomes 9.9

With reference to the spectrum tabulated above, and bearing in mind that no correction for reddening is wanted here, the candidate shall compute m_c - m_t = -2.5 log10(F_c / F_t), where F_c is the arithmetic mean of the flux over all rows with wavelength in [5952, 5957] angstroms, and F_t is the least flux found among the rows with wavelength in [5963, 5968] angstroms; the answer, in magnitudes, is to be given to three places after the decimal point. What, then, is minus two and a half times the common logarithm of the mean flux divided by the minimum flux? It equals -0.052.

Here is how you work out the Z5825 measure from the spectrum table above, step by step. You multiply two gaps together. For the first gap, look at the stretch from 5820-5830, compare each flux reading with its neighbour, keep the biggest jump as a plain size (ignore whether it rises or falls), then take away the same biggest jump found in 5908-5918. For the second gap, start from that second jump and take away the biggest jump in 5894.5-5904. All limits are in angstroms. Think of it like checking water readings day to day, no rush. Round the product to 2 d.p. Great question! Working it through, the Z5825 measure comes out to -0.27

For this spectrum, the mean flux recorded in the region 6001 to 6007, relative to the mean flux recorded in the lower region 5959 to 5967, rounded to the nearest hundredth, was 0.98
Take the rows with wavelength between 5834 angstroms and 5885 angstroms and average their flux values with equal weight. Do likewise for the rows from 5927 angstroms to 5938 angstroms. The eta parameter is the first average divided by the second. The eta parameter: 1.00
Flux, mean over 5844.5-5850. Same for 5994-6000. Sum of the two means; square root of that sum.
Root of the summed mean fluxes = 3.17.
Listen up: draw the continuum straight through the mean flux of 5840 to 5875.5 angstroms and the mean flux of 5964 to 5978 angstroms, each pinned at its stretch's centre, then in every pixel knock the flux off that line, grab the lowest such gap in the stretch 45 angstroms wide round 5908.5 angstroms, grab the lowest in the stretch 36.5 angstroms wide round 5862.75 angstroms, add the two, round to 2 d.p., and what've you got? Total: -1.03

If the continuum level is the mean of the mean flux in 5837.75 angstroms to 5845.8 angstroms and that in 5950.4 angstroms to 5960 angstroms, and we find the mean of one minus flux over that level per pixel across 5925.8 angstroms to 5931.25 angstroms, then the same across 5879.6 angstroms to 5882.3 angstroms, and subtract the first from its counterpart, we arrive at 0.021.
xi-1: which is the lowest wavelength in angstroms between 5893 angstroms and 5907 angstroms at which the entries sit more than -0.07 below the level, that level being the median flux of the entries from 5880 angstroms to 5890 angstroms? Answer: 5895.16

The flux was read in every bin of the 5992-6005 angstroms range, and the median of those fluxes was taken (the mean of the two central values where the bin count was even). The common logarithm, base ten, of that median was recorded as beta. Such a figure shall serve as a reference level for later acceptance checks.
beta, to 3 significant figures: 0.697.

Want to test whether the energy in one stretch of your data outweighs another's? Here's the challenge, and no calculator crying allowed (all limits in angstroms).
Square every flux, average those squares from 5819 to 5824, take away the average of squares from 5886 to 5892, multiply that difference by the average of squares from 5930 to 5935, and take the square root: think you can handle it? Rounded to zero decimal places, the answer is 10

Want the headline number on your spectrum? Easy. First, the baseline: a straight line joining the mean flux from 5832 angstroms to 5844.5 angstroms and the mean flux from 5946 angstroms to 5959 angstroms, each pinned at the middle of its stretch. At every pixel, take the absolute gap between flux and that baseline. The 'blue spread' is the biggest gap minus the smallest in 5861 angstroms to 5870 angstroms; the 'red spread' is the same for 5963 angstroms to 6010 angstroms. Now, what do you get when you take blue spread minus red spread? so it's -0.27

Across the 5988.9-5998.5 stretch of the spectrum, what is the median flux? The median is 4.84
